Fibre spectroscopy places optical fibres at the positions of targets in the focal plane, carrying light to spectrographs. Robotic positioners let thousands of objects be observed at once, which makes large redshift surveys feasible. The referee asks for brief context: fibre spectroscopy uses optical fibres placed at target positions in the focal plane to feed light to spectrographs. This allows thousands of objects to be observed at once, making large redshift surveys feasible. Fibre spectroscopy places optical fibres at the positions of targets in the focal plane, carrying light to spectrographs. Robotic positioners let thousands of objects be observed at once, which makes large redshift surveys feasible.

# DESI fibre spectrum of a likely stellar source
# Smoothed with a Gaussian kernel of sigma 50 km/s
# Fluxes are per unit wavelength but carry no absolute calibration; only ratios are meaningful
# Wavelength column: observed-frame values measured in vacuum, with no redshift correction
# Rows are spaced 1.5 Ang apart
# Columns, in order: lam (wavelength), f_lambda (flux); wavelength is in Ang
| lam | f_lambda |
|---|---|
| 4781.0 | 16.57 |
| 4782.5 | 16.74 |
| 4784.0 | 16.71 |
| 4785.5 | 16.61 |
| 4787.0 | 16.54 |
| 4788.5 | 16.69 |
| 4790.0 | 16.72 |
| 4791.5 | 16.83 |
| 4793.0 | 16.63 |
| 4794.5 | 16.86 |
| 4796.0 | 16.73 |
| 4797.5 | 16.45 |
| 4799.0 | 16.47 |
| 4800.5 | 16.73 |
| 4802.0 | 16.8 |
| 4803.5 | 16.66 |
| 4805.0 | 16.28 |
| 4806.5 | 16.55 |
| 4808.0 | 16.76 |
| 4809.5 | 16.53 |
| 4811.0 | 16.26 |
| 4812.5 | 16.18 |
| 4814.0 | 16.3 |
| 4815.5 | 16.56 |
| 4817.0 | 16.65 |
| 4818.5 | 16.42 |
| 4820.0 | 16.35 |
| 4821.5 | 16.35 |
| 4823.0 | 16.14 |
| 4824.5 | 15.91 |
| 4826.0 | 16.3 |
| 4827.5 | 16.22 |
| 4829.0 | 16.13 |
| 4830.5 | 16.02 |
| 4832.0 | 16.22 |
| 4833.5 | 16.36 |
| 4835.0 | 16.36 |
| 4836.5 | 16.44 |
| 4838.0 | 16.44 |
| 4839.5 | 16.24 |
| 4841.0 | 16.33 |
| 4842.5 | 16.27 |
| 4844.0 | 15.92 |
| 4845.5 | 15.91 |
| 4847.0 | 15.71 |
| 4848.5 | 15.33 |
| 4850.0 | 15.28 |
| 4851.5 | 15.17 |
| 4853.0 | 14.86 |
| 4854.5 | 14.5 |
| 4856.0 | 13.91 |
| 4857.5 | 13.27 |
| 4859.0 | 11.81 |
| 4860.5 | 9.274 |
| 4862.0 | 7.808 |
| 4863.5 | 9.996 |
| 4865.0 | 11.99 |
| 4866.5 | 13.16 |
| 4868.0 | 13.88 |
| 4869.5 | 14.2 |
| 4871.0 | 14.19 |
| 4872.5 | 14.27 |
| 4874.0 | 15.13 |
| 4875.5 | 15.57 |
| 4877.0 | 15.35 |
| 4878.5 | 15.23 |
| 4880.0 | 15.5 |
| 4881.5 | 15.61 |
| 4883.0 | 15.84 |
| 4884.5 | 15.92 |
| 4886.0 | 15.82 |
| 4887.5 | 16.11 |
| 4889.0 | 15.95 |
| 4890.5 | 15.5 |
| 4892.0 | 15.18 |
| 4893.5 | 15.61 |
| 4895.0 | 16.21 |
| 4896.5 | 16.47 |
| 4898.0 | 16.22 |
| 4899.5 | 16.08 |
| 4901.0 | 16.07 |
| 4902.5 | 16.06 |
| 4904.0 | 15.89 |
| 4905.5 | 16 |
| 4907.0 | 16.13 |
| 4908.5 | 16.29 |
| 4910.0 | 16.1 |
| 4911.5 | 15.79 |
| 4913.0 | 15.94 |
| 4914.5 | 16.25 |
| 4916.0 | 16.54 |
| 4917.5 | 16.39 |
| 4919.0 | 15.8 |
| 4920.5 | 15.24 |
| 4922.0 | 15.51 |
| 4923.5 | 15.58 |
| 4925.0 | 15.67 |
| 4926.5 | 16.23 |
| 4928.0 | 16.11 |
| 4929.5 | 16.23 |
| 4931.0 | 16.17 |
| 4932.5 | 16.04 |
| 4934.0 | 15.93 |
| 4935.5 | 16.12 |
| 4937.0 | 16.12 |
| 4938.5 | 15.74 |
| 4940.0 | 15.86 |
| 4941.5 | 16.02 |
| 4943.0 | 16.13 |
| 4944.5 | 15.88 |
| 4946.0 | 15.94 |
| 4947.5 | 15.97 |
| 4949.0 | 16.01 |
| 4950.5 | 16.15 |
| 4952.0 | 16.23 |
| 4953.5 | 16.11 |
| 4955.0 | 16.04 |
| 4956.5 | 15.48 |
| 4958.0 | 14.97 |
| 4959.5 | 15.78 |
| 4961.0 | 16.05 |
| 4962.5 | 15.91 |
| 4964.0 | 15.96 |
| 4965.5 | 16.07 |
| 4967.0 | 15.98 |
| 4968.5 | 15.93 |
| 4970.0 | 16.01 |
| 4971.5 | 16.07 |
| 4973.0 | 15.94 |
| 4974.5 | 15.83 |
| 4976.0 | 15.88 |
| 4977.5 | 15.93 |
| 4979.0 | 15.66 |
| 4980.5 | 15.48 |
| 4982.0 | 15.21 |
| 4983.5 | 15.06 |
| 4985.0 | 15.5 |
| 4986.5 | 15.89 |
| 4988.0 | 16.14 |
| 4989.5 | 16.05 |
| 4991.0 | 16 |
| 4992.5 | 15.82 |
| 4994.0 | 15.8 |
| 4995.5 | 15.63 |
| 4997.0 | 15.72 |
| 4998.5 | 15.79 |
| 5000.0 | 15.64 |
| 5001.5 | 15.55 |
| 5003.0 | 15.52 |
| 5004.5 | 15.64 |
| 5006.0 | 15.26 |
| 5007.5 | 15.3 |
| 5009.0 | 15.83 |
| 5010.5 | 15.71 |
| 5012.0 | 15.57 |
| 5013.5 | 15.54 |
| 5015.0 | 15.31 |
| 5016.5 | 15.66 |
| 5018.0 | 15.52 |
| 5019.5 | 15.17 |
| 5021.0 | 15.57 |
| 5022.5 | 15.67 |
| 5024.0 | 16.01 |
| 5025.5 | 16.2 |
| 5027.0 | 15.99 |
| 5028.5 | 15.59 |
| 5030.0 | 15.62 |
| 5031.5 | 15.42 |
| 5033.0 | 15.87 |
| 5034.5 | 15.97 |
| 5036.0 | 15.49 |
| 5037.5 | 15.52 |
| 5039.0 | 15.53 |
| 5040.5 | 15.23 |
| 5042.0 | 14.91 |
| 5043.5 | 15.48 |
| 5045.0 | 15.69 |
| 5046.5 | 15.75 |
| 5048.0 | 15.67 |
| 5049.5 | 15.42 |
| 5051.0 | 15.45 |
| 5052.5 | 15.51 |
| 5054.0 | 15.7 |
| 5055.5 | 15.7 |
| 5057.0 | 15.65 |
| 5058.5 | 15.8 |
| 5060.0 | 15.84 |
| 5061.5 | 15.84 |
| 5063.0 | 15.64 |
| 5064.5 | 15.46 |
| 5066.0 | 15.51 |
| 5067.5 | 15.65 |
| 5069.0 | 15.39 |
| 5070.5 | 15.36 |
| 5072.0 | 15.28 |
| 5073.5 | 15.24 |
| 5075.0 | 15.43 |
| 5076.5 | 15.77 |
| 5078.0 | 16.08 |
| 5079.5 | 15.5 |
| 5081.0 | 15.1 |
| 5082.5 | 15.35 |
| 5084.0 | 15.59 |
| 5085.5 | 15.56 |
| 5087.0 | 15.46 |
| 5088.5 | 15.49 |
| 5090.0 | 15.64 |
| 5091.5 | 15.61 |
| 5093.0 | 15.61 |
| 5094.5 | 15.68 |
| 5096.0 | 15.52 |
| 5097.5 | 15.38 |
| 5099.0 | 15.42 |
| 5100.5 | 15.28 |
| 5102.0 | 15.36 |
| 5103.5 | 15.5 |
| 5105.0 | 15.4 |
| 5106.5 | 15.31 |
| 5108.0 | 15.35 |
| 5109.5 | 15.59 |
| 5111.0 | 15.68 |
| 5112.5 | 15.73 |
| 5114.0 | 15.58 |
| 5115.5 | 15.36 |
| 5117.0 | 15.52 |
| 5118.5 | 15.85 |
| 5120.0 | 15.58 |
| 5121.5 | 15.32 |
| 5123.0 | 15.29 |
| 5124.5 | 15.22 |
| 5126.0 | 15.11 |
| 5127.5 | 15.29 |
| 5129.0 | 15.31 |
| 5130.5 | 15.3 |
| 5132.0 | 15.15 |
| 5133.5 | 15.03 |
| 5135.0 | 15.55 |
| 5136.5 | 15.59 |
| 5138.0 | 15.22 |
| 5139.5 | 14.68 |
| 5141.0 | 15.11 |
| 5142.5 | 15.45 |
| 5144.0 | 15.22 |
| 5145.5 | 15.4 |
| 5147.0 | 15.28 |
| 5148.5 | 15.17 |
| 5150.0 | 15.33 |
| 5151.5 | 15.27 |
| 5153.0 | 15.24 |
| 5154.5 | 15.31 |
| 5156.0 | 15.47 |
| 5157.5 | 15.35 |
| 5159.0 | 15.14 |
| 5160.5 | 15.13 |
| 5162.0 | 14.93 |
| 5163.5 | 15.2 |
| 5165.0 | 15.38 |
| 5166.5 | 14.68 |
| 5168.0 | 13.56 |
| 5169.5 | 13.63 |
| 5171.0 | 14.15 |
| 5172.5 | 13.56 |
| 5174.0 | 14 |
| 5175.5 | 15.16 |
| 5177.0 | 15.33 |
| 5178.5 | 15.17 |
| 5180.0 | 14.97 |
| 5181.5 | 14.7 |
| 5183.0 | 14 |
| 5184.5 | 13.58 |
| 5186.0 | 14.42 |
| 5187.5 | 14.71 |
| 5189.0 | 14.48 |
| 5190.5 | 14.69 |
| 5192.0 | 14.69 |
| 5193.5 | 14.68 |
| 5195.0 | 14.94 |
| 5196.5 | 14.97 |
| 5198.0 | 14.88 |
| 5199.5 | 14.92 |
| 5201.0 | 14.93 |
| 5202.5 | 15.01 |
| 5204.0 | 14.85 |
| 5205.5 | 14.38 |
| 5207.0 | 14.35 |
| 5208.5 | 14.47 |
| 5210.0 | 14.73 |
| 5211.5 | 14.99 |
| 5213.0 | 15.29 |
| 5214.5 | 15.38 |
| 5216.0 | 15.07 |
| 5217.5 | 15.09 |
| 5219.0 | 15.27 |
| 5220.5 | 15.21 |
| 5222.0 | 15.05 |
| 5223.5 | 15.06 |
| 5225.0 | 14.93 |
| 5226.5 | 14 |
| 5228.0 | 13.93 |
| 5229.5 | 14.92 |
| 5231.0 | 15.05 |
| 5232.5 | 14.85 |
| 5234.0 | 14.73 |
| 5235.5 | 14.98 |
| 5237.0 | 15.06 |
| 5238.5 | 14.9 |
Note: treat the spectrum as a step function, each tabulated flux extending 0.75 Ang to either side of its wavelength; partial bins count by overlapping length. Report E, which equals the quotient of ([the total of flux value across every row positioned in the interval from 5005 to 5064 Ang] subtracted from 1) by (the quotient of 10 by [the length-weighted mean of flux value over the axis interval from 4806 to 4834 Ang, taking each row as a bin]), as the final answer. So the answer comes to -992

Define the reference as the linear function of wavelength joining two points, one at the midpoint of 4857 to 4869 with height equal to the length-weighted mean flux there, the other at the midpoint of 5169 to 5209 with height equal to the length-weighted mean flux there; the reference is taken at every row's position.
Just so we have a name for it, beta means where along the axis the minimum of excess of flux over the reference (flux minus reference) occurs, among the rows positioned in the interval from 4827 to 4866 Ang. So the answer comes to 4862.0 Ang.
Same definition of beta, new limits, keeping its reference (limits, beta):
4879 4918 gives 4892.0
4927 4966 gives 4958.0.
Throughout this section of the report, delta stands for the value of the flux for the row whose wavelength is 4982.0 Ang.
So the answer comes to 15.21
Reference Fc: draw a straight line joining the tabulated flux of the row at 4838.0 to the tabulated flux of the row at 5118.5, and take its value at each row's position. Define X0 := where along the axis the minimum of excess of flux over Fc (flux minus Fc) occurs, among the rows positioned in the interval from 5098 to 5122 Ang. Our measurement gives 5100.5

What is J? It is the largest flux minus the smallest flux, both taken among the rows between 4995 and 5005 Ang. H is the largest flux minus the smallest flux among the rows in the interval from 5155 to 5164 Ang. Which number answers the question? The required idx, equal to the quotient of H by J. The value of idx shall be 2.0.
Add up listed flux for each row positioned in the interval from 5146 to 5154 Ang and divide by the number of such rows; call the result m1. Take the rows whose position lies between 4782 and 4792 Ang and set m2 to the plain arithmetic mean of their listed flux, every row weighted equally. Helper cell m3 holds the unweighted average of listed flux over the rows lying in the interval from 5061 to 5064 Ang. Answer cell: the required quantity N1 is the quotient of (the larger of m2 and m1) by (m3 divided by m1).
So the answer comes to 16.2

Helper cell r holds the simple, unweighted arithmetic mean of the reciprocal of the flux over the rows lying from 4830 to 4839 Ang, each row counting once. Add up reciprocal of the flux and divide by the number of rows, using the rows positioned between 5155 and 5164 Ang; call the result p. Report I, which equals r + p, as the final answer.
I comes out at 0.127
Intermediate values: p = 0.066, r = 0.0613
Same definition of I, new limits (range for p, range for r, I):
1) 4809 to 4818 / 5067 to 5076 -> 0.126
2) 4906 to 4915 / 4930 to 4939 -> 0.125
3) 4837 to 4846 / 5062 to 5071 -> 0.126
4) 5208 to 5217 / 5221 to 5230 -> 0.135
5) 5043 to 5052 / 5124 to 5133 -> 0.130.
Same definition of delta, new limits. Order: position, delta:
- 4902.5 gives 16.06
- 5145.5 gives 15.4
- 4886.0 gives 15.82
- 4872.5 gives 14.27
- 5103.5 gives 15.5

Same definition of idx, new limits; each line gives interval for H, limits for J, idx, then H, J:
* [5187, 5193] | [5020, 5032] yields 0.3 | 0.23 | 0.78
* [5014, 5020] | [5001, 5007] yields 1.3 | 0.49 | 0.38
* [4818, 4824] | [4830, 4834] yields 0.8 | 0.28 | 0.34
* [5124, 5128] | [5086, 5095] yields 0.8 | 0.18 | 0.22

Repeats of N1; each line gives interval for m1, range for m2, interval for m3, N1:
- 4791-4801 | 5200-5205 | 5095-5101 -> 18.0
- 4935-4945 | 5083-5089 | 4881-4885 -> 16.2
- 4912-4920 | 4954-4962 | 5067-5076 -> 17.0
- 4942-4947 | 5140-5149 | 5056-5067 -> 16.3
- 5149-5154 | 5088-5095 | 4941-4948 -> 14.9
